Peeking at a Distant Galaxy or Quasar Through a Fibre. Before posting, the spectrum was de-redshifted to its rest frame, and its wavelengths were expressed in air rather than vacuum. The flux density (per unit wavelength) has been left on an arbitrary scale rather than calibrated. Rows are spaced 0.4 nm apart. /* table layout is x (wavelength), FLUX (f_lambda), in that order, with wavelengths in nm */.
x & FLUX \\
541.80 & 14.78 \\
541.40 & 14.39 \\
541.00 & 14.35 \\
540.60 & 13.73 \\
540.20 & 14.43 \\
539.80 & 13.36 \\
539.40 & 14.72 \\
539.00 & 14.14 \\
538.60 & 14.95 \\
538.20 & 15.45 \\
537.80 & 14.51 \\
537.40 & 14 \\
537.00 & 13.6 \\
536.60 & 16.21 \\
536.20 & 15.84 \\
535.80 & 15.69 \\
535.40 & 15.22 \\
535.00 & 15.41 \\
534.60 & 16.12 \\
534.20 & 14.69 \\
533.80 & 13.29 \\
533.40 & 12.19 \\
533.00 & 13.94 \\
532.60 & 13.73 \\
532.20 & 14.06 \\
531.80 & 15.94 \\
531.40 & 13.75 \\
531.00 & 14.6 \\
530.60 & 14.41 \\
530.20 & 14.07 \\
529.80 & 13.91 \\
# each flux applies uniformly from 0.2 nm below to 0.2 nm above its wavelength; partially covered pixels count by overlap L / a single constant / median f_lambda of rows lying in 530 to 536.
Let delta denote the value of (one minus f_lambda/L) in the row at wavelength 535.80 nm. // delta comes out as -0.089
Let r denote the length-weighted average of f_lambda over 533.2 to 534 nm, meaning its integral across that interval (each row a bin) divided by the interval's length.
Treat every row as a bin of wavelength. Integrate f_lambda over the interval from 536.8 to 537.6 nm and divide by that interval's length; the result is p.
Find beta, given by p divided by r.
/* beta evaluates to 1.08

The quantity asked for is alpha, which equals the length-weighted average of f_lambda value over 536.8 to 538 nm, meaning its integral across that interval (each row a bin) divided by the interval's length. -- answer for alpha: 14.0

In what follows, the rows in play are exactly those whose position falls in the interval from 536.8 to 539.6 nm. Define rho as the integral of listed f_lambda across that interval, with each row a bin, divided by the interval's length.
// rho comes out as 14.5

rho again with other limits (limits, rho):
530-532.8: 14.4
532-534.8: 14.0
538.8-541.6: 14.2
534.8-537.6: 15.1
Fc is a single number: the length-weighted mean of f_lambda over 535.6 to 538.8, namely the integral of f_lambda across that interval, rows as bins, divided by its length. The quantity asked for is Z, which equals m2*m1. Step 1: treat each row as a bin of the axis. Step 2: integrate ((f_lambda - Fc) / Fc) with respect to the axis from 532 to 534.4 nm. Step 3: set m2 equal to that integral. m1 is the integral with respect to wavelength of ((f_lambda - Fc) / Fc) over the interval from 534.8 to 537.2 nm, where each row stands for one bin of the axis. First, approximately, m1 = 0.05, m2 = -0.22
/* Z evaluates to -0.010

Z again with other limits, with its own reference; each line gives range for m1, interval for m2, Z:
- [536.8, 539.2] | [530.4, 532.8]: 0.009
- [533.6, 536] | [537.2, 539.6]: 0.000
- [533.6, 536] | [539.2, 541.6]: -0.001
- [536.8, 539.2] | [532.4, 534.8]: 0.016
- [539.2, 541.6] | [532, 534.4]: 0.031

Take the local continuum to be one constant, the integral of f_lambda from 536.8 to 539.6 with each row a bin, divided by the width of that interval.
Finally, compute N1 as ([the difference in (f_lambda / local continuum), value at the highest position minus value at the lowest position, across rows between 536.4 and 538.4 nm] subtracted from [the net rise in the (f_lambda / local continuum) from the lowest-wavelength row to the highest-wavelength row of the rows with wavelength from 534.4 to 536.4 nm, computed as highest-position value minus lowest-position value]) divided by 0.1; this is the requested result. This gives 0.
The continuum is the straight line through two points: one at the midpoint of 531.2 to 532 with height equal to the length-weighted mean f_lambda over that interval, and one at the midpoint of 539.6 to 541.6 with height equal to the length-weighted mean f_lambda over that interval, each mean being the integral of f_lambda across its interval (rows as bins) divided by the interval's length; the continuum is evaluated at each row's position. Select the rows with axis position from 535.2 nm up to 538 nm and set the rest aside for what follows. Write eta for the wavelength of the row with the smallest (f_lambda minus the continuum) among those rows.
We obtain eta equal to 537.00 nm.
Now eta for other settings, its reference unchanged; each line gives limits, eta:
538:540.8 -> 539.80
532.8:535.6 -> 533.40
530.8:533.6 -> 533.40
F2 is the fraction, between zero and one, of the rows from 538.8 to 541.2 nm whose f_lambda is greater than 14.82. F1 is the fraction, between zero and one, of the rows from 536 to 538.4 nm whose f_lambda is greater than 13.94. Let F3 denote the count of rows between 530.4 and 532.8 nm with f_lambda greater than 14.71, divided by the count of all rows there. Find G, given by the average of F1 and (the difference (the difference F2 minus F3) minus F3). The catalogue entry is 0.25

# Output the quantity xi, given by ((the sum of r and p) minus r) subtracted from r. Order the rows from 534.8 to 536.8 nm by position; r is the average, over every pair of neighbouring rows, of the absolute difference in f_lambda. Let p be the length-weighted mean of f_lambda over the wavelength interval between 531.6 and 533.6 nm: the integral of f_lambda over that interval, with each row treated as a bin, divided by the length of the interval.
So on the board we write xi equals -13.7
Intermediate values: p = 14.0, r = 0.3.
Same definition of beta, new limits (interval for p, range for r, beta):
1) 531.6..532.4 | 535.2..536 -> 0.97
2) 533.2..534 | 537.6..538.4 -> 0.85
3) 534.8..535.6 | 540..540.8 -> 1.09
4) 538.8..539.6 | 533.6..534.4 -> 1.03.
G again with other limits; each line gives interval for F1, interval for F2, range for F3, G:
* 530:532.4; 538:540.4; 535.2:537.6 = -0.08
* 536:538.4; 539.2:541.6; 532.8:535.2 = 0.08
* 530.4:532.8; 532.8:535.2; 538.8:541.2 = 0.33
